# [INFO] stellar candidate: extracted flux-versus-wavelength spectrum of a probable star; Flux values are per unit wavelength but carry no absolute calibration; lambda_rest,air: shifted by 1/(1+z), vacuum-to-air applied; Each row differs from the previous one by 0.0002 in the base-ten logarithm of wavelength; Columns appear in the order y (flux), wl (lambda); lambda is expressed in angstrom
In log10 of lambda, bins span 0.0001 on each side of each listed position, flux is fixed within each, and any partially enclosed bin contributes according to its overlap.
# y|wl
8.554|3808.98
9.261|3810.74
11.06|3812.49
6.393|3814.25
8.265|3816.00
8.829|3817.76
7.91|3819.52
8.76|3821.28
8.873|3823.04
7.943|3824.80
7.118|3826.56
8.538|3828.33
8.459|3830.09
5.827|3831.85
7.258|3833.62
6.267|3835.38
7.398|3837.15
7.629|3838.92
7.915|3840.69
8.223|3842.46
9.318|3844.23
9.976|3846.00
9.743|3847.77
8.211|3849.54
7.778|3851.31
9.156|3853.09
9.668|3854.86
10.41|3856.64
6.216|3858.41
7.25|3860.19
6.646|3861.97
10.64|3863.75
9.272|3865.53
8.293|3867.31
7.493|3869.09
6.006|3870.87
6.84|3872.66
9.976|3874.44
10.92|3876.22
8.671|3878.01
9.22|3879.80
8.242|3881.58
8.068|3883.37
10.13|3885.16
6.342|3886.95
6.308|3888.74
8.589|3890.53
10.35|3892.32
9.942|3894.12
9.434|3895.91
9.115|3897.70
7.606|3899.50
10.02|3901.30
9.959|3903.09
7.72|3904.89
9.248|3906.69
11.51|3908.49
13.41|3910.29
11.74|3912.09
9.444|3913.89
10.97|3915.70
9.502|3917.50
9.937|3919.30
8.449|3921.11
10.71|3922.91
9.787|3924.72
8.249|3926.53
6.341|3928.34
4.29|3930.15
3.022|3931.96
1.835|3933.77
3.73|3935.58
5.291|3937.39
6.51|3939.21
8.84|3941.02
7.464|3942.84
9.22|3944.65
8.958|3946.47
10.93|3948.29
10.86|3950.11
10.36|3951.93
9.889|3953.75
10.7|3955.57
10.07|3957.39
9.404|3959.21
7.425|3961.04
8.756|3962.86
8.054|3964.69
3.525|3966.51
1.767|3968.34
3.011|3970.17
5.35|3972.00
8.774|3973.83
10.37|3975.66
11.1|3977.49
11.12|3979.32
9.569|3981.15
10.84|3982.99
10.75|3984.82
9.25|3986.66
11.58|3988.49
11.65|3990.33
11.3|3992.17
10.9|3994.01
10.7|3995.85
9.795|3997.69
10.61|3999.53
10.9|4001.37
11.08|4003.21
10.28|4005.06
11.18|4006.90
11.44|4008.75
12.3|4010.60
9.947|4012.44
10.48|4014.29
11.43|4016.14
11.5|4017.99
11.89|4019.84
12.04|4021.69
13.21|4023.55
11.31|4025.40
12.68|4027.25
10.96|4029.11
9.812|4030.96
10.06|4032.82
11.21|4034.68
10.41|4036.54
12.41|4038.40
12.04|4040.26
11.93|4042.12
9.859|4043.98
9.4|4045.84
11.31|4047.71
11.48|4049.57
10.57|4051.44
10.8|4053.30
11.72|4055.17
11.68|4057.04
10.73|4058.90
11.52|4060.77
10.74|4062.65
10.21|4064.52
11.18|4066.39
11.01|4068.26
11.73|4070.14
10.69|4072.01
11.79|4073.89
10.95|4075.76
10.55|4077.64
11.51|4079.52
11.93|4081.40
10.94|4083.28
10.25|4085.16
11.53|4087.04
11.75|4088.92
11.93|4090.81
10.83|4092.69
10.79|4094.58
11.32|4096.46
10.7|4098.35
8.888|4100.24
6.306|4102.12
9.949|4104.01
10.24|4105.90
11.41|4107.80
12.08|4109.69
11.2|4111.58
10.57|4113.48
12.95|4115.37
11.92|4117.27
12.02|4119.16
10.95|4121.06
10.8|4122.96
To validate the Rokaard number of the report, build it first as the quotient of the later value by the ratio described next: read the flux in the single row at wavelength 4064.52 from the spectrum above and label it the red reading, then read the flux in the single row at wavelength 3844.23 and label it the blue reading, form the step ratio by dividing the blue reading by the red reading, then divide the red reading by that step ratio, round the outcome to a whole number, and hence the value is 11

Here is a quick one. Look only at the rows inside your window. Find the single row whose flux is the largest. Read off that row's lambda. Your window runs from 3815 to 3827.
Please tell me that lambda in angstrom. 3823.04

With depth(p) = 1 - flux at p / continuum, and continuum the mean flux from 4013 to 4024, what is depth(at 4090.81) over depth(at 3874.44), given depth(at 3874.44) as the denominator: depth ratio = 0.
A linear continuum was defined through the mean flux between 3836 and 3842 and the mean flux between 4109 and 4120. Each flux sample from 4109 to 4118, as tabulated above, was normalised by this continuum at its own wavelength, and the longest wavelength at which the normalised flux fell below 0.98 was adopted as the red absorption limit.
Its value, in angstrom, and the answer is 4113.48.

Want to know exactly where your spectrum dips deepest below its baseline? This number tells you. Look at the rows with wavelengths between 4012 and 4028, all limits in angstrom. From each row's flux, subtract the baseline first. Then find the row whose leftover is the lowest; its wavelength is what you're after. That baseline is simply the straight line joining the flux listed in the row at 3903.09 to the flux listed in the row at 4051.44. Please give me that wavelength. 4012.44 angstrom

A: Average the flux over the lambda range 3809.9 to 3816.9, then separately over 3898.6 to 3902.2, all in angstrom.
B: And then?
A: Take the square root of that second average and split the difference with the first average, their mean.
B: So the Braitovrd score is 5.9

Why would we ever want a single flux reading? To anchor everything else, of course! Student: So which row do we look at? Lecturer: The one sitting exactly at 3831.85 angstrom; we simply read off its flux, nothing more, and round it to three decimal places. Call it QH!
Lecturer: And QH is 5.827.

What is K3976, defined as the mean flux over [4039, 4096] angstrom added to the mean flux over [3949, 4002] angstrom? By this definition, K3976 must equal 20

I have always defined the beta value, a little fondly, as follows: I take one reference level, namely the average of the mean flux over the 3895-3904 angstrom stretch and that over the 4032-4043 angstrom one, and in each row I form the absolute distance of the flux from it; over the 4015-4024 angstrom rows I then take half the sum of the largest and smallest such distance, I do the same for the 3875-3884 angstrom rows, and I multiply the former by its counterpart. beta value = 2.9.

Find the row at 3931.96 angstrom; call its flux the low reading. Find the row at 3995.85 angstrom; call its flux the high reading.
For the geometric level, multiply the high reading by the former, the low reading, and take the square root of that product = 5.7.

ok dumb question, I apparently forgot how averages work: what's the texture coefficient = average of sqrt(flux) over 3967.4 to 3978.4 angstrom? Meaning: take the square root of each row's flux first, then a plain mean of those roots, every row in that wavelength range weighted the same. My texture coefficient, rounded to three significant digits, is 2.48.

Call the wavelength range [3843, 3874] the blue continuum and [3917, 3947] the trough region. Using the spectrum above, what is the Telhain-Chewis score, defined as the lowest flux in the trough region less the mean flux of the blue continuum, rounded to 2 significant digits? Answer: -6.6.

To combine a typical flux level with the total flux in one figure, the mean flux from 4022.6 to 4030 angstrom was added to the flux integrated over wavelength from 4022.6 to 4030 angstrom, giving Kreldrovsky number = 101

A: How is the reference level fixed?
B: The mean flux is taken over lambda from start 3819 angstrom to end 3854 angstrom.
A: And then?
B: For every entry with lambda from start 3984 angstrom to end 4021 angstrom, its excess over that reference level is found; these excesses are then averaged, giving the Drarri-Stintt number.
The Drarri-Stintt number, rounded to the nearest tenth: 2.8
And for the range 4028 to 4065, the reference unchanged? 2.8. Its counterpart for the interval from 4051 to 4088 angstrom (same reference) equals 3.0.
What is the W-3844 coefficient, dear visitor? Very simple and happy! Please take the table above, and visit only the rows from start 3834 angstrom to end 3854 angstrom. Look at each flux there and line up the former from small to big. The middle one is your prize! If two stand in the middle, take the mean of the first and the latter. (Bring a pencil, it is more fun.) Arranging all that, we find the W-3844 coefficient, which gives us 8.2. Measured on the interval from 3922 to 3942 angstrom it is 6.3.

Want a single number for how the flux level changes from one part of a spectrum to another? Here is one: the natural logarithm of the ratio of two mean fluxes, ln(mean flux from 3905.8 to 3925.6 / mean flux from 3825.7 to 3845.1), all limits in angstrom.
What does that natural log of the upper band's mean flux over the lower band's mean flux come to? 0.31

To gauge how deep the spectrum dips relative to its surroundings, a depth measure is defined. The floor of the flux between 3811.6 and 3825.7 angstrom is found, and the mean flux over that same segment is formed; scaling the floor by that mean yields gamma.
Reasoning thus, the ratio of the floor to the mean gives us 0.75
